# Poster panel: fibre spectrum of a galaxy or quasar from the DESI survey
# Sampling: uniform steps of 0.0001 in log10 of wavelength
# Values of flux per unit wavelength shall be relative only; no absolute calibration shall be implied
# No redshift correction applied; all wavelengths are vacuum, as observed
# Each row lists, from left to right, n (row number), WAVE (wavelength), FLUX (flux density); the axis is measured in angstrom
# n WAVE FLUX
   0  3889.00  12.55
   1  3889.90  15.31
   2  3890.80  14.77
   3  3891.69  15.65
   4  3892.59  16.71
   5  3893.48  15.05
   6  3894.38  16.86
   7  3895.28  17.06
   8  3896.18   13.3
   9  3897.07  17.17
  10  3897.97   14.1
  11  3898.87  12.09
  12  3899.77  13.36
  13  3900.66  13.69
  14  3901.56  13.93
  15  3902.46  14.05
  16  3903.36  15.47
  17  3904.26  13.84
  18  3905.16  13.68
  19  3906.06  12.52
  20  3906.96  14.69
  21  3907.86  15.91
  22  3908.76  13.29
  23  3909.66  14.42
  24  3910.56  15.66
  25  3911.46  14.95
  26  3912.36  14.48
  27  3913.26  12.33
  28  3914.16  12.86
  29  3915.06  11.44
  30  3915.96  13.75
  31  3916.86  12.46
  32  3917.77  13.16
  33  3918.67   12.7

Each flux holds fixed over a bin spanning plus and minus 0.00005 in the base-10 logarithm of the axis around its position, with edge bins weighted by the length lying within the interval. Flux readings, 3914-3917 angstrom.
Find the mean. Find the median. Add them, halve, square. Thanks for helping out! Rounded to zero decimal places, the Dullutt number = 160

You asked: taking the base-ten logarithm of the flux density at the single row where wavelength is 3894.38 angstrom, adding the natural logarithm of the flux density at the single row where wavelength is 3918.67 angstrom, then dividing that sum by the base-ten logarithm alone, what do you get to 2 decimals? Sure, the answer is 3.07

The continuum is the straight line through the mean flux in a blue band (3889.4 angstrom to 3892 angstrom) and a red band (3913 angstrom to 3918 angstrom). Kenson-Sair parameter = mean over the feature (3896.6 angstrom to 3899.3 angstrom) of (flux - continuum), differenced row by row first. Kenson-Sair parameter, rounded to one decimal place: 0.0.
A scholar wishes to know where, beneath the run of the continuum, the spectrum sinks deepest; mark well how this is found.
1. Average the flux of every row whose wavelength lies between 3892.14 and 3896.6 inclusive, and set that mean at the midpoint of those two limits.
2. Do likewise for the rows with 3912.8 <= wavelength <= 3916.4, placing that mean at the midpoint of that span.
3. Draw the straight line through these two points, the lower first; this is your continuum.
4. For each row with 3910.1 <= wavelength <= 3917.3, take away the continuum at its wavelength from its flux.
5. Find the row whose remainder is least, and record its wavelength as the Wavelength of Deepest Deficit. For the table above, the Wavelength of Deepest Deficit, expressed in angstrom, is 3915.06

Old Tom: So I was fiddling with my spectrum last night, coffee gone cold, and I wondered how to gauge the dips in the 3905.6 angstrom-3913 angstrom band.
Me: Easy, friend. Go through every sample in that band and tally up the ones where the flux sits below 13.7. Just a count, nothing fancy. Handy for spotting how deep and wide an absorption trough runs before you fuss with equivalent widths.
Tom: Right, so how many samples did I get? 2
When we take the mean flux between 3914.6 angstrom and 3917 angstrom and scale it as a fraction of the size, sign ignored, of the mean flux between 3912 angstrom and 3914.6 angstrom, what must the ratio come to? 0.95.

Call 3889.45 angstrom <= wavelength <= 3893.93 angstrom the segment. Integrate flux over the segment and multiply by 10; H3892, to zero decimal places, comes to 694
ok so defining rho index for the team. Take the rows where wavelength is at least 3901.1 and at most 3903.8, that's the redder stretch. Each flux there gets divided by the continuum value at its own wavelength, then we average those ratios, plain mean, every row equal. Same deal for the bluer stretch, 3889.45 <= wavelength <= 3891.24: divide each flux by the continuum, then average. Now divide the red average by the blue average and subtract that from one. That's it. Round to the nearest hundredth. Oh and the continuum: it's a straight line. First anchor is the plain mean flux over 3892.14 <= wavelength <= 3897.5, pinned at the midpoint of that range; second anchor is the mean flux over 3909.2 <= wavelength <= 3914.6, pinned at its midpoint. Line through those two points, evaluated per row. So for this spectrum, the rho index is -0.05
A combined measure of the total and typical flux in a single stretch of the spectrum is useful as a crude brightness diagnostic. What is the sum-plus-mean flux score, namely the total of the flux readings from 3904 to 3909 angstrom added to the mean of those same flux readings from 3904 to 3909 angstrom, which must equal 98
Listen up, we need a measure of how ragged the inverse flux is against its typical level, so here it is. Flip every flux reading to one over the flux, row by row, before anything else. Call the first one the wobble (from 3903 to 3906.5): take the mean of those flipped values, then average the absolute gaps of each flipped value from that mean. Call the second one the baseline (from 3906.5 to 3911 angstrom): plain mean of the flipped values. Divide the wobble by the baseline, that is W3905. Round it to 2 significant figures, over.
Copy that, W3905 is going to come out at 0.059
